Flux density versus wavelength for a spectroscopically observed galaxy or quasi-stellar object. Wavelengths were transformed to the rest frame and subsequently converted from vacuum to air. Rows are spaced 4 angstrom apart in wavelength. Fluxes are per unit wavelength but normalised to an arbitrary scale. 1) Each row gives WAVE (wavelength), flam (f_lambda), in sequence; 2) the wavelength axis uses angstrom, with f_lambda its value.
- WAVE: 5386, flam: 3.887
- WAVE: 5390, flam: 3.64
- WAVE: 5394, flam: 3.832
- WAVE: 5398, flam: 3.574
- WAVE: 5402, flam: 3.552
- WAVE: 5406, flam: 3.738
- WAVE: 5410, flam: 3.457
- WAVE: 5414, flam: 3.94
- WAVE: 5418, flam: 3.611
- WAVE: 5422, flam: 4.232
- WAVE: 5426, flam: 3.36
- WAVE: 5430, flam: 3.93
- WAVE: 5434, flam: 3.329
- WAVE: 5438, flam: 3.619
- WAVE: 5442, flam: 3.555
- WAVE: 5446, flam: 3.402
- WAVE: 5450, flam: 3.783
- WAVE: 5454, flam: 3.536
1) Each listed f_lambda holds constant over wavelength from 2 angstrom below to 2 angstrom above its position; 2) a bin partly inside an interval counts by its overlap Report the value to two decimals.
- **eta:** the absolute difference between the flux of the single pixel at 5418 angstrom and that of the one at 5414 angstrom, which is 0.33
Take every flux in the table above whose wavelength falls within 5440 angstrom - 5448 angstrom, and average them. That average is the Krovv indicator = 3.48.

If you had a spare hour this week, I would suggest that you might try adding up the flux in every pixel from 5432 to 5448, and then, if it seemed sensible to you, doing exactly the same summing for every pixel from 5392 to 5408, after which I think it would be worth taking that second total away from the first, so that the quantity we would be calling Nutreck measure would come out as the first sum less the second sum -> -0.8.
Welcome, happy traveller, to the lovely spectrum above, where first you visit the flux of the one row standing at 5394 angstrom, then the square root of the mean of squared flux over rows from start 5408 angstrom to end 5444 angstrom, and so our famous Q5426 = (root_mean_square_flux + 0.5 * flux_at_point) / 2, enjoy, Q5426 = 2.80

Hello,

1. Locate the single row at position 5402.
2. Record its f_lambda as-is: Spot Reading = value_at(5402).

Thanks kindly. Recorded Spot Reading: 3.552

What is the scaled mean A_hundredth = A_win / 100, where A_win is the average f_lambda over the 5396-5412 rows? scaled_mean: 0.0358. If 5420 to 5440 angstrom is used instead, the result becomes 0.0369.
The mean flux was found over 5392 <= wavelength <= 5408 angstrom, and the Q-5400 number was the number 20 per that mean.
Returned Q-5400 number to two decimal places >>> 5.44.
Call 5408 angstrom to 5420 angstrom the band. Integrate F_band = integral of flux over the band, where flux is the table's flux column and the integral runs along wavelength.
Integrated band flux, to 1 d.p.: 44.0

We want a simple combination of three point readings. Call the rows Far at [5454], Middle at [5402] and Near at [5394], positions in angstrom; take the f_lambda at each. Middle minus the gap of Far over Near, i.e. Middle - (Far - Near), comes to 3.85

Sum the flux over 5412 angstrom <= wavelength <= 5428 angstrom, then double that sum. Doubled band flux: 30.3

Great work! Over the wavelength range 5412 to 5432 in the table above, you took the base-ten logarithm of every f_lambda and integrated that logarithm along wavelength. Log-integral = 11.60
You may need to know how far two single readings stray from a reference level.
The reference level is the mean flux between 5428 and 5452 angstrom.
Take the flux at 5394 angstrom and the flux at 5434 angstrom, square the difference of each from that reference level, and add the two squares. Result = 0.13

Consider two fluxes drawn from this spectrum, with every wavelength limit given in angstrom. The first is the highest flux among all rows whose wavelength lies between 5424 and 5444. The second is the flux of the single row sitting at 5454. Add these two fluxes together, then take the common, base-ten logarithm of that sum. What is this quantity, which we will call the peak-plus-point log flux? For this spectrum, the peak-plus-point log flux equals 0.873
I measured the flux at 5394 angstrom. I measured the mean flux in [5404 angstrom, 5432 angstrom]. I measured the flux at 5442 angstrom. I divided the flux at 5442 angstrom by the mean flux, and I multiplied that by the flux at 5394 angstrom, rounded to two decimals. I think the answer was 3.63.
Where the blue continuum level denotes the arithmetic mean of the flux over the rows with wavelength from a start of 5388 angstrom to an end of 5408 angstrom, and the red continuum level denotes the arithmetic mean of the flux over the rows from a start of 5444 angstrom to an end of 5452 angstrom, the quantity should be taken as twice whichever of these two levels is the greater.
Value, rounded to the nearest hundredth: 7.33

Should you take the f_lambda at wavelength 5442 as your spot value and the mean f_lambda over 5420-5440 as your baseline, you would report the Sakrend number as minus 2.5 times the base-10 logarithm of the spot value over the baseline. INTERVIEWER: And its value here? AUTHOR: 0.042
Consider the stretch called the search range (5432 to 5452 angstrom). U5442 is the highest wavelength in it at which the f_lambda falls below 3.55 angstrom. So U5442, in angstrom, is 5446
